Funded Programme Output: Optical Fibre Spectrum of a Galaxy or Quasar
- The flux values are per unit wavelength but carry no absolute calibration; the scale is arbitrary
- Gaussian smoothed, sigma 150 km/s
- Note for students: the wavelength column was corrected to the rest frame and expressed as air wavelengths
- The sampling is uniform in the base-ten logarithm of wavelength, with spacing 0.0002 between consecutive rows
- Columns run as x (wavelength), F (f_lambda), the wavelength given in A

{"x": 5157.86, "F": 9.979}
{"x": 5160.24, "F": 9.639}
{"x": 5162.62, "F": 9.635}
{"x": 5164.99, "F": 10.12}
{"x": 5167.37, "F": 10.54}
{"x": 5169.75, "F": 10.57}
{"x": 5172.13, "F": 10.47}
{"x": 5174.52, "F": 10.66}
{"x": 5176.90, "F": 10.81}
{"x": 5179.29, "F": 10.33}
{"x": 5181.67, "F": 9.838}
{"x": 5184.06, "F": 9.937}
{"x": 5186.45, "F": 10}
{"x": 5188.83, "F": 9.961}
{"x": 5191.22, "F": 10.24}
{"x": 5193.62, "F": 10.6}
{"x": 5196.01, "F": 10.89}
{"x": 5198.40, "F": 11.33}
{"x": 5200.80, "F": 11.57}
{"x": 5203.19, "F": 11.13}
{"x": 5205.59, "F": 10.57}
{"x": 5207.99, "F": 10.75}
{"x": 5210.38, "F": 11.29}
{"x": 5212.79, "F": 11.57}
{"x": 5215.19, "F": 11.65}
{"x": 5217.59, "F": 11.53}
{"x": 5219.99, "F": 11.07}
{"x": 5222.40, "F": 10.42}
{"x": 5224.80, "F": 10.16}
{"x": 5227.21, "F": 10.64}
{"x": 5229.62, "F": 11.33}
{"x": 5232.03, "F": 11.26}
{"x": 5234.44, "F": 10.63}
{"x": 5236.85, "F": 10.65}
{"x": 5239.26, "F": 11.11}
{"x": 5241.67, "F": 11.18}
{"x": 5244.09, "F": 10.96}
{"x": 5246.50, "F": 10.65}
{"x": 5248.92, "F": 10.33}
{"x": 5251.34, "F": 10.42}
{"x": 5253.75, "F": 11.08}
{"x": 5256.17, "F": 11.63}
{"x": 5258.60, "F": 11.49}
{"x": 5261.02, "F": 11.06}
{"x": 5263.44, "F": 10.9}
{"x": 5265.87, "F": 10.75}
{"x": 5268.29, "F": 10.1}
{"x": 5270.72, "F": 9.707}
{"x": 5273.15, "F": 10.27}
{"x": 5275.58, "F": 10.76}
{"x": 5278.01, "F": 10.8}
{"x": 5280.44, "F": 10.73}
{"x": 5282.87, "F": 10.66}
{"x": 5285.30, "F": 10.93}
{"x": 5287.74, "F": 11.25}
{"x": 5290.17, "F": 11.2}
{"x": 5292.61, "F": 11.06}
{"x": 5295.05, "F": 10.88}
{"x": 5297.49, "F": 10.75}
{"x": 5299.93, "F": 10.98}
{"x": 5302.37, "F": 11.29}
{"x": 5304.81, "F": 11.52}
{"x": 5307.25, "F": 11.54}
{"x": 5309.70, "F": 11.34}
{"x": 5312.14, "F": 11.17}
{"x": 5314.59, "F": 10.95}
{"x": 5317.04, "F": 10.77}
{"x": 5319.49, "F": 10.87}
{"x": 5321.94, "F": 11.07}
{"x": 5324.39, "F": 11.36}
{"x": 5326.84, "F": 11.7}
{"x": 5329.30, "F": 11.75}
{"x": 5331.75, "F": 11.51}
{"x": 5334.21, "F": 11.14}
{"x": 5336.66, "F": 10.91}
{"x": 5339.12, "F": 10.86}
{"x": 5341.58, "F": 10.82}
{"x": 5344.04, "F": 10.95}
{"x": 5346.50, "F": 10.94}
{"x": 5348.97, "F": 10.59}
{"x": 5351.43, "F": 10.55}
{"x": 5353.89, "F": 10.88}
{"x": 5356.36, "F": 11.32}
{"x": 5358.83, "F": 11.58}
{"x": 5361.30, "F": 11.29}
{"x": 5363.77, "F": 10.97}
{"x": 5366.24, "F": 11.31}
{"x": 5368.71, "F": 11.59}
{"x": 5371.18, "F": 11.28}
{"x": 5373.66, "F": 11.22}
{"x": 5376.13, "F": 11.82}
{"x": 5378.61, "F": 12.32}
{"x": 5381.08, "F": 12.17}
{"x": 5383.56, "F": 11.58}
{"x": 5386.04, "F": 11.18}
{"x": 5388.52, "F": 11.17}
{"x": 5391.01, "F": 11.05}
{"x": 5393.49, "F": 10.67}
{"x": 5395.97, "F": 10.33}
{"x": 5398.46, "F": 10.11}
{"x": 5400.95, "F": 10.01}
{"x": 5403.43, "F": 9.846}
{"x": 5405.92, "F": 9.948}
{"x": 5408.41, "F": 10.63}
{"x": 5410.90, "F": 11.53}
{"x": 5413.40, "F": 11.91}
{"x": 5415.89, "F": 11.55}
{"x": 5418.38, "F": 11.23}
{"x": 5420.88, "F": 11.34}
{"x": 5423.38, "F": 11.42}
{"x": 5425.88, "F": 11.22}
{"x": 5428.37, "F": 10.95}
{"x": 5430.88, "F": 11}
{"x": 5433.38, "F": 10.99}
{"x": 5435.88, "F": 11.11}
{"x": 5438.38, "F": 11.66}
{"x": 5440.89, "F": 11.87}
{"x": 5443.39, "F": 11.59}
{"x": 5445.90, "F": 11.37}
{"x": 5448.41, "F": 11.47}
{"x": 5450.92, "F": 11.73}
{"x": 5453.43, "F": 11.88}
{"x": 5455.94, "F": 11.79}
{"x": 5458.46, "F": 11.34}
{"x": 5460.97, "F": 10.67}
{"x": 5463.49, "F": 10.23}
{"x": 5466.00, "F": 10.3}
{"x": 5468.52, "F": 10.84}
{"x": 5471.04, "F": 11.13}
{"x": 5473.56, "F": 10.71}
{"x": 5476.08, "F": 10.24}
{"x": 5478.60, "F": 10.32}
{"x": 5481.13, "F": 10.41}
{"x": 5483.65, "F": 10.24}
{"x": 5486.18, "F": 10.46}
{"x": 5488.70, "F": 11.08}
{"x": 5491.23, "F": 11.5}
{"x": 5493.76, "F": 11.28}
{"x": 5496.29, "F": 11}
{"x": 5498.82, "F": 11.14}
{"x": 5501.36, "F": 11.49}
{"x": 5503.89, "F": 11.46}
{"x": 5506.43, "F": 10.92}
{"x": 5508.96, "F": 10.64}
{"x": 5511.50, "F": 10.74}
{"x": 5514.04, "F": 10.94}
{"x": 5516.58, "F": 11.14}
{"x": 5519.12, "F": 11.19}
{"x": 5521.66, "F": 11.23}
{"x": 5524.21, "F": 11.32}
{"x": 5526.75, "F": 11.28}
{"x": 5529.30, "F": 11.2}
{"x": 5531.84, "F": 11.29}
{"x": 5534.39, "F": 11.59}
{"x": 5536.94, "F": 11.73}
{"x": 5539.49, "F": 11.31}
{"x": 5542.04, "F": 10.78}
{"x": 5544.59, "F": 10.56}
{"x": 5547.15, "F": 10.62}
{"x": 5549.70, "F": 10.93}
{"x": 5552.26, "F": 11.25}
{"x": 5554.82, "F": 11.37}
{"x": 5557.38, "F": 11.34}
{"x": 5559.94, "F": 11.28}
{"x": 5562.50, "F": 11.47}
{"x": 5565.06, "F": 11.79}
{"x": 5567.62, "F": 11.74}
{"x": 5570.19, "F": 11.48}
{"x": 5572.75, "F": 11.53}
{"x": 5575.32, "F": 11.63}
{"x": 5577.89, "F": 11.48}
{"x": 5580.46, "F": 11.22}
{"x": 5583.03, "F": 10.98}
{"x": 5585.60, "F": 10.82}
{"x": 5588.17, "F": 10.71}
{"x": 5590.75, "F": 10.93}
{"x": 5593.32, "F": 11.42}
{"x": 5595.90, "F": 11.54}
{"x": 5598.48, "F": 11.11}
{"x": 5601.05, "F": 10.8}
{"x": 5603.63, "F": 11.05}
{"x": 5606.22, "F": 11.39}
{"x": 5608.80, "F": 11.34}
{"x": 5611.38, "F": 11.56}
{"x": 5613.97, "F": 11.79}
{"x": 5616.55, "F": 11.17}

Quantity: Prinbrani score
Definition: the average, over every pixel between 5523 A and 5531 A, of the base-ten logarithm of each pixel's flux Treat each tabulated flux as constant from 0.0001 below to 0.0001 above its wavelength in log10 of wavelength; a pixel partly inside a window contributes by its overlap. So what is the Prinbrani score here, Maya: 1.05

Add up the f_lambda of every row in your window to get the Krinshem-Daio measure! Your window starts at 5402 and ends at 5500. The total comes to 431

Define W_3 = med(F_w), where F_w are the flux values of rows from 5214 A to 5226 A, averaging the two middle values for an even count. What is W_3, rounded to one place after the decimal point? 11.1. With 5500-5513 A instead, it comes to 10.9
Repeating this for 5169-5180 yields 10.6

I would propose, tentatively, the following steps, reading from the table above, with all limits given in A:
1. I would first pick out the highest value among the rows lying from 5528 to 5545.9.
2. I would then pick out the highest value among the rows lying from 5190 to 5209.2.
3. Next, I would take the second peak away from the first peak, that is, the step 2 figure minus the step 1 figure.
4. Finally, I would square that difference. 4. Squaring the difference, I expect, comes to 0.026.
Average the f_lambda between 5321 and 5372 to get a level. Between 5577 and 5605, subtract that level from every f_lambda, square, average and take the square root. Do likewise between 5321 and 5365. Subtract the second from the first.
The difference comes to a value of -0.1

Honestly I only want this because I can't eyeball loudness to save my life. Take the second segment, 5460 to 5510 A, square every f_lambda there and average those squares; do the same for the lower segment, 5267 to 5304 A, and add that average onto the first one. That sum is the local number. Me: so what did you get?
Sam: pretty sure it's 233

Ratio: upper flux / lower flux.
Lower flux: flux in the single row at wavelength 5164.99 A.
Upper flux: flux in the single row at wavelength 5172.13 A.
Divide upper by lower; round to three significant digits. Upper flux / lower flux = 1.03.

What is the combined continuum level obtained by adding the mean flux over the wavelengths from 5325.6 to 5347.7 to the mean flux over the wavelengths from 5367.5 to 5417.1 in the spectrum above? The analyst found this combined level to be 22.3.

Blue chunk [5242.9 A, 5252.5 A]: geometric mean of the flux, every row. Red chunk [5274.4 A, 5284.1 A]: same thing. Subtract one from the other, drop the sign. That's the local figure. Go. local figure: 0.15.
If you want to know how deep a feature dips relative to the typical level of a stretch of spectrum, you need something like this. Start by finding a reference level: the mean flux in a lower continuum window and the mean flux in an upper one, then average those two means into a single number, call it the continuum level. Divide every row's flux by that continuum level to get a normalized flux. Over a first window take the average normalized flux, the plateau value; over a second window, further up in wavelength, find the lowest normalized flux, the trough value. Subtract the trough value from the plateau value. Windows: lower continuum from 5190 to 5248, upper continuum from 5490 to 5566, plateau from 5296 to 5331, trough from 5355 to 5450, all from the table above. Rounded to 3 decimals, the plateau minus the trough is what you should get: 0.124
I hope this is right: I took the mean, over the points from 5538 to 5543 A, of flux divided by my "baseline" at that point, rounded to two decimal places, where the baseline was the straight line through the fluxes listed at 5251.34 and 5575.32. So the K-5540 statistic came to 0.96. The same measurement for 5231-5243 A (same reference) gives 1.06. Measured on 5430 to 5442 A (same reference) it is 1.02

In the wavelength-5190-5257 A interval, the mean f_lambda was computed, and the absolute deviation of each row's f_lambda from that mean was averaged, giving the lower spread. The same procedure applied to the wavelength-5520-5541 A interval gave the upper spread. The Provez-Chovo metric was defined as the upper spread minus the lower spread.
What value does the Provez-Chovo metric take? -0.24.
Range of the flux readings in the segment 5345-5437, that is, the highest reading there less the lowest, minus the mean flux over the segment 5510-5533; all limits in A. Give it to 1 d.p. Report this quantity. -8.7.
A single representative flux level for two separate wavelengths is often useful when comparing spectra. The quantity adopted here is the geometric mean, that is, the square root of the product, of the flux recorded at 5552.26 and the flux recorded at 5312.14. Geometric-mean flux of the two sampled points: 11.2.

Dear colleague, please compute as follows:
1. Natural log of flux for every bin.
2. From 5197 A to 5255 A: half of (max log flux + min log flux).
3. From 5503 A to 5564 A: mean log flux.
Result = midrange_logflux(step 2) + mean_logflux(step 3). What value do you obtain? 4.80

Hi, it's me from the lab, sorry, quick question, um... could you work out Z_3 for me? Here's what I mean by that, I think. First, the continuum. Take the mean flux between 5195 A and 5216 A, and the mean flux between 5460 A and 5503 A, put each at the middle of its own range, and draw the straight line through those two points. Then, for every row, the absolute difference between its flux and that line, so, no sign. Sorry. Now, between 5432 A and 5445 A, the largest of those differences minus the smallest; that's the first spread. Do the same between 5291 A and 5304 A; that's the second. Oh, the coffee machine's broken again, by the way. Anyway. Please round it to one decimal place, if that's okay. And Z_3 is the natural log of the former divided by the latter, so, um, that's 1.1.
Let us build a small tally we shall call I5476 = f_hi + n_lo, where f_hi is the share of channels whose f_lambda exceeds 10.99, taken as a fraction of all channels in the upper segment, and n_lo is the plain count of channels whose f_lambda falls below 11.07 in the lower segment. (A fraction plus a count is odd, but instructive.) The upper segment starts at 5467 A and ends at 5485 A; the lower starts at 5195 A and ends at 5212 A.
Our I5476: 3.1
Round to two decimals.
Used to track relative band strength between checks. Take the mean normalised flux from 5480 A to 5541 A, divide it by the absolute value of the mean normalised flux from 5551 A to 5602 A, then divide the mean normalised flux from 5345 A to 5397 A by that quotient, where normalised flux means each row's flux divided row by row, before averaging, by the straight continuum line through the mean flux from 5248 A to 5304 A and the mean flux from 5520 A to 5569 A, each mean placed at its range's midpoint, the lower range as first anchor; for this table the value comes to 1.03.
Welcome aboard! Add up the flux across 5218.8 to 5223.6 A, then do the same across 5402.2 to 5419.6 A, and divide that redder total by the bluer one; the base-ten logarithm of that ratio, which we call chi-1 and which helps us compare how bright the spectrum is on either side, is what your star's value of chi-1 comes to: 0.57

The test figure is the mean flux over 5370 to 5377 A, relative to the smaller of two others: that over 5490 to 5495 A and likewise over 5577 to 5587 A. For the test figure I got 1.03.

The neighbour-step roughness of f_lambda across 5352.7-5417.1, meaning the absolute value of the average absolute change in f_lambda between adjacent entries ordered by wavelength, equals 0.33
